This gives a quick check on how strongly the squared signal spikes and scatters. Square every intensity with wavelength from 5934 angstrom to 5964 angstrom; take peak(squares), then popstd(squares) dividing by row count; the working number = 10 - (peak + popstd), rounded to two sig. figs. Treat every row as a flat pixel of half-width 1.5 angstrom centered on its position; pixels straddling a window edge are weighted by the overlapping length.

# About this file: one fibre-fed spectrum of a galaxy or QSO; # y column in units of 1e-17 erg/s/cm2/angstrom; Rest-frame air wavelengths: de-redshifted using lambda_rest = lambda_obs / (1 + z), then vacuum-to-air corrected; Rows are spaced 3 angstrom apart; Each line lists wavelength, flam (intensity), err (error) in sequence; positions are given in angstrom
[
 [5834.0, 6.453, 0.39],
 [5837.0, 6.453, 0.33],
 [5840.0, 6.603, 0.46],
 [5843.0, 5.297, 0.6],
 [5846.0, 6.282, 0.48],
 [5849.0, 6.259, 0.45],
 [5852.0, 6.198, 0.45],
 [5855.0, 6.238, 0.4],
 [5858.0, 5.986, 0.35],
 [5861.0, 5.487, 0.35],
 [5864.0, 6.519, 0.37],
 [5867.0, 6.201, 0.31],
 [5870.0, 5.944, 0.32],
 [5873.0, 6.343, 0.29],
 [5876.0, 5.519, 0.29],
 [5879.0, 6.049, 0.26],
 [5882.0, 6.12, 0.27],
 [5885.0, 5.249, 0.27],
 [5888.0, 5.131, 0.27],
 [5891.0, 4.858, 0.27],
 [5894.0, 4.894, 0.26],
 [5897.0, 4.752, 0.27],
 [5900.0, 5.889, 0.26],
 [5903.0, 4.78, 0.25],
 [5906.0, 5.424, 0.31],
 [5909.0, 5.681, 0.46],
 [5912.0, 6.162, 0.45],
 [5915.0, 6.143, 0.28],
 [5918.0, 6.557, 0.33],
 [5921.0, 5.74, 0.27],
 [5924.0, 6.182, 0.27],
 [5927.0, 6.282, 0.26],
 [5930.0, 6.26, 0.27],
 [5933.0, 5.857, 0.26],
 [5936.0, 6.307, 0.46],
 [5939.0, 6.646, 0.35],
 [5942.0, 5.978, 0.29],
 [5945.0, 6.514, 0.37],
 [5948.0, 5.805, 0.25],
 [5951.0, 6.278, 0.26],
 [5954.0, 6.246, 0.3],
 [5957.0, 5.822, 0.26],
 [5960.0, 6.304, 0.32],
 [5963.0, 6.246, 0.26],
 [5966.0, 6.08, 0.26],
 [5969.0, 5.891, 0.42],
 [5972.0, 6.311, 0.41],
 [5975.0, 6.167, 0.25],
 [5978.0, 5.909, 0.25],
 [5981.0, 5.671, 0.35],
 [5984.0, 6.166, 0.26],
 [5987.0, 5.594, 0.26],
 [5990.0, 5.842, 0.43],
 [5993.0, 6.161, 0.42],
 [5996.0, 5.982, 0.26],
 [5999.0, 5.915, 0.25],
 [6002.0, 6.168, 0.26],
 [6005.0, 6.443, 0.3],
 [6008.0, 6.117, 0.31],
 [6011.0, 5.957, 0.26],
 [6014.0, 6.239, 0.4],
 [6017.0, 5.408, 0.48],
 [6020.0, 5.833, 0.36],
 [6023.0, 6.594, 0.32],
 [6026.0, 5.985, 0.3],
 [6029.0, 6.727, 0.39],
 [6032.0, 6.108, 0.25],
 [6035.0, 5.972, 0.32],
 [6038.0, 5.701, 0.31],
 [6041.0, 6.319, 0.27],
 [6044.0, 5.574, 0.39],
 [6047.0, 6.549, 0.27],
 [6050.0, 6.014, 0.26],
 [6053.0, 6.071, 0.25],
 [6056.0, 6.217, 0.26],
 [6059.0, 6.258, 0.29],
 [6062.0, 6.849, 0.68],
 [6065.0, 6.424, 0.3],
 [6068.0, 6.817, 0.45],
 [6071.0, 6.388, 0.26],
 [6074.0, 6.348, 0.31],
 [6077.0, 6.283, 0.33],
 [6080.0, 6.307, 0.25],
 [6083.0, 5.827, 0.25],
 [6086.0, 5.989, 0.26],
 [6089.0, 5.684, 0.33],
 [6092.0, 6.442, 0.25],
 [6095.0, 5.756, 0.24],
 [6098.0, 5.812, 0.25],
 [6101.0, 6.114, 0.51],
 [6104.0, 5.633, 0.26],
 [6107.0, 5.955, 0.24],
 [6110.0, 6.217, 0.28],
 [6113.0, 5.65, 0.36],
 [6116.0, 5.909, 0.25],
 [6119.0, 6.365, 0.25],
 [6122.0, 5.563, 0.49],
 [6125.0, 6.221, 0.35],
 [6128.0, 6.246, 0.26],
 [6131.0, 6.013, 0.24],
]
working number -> -37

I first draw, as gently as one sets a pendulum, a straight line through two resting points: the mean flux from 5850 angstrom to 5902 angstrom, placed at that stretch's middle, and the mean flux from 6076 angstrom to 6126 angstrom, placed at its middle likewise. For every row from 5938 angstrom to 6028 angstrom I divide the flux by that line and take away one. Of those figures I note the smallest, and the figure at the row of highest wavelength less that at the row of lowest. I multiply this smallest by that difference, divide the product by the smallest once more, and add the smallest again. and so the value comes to -0.21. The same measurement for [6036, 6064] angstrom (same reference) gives 0.13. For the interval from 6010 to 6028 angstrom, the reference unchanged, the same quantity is -0.08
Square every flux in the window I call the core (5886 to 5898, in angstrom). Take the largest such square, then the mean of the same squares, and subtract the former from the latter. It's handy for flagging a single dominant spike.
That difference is -2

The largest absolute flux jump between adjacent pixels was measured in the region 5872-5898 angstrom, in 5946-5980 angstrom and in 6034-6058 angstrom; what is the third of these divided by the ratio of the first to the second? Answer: 0.54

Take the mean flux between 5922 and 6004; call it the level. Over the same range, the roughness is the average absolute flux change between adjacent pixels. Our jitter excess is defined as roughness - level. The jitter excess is -5.78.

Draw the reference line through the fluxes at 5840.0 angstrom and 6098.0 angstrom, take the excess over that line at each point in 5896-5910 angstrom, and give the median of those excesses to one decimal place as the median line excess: -1.0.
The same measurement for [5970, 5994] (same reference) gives -0.1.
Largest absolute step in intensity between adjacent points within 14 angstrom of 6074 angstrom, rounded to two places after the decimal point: 0.48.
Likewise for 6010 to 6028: 0.83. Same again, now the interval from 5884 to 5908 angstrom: 1.14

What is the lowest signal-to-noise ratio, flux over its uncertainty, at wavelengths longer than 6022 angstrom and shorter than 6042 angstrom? 17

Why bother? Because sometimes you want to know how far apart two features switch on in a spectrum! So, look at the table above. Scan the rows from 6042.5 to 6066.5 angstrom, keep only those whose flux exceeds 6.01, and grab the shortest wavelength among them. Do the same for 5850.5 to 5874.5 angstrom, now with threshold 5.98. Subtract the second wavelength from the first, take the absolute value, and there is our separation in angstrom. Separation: 195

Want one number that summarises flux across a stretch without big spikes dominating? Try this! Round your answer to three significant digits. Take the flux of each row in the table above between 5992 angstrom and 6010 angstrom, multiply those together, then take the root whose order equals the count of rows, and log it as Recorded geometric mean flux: 6.13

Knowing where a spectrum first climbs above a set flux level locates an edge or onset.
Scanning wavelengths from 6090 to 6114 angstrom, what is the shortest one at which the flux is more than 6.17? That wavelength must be 6092.0 angstrom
